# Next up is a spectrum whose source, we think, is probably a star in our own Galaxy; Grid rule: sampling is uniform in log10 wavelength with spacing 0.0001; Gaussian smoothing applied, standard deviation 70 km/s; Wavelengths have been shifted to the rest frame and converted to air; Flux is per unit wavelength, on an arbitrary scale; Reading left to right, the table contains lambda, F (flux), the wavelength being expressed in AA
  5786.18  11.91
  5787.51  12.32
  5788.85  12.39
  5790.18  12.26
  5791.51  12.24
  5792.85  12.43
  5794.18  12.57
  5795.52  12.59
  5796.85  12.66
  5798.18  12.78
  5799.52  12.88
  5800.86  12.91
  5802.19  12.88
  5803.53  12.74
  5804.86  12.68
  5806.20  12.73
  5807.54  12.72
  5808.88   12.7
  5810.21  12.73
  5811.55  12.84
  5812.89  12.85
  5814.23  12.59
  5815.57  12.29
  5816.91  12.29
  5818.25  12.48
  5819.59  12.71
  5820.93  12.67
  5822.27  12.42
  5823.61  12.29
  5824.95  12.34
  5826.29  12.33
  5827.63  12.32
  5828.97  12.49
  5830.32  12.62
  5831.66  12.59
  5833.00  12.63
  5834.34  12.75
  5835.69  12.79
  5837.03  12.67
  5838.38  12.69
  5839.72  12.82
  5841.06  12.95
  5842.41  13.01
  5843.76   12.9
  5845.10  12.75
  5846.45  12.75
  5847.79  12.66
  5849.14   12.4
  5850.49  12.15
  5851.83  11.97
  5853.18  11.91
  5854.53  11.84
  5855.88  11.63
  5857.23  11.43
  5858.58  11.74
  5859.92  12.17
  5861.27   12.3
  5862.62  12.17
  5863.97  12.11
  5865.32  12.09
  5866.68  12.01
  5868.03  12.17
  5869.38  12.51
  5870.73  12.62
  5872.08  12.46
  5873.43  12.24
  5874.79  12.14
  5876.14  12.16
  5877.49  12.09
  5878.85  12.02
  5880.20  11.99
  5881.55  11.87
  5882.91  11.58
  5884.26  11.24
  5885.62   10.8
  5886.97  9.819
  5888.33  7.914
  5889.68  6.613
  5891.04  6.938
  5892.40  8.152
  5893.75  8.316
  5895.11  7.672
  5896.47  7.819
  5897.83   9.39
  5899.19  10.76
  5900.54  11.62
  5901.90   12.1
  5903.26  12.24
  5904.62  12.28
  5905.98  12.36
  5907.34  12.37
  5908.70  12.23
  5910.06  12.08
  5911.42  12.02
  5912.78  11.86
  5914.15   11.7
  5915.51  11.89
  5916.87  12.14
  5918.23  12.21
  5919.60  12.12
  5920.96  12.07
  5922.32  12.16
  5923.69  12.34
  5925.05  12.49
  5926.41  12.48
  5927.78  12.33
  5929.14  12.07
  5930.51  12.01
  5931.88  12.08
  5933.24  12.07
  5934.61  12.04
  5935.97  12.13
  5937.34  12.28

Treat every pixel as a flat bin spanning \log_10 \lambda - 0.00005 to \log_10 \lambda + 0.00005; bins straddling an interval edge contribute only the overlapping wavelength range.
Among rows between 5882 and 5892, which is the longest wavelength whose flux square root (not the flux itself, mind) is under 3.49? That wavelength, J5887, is 5891.04 AA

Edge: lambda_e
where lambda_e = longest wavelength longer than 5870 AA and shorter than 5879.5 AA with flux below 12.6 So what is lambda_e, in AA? 5878.85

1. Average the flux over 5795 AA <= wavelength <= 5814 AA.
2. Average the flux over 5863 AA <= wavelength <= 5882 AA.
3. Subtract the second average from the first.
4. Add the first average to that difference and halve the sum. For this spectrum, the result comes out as 6.67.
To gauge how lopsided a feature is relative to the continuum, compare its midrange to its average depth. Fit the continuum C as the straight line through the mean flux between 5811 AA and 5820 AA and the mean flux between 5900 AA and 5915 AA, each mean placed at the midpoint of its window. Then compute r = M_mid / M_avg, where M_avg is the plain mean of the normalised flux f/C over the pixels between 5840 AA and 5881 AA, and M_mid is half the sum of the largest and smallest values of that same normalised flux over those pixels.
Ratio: 0.99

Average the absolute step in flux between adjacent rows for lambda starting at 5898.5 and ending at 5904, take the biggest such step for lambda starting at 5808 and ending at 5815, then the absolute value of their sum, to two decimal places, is 0.75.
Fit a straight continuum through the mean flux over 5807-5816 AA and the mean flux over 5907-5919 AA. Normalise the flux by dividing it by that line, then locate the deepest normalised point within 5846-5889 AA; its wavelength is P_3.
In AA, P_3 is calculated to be 5888.33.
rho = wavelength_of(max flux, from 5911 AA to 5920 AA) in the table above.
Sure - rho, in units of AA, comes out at 5918.23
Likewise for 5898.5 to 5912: 5907.34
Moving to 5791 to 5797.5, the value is 5796.85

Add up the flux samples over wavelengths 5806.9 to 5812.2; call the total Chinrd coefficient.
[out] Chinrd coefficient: 51.0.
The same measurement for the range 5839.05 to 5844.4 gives 51.7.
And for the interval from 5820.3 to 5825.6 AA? 49.7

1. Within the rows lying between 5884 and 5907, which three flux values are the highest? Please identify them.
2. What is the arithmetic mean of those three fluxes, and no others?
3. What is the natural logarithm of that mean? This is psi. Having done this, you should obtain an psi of 2.51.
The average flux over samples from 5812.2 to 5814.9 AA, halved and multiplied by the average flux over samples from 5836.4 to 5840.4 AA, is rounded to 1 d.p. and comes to 80.9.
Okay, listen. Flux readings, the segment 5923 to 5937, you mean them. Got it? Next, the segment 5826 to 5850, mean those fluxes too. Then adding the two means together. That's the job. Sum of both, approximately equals 24.9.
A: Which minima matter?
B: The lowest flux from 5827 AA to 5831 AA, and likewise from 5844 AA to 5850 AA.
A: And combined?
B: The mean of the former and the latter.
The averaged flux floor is 12.4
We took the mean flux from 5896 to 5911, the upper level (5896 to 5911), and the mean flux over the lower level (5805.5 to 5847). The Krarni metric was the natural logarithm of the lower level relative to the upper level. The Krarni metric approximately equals 0.10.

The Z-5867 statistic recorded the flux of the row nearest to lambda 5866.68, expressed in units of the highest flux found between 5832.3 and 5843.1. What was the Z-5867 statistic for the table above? 0.923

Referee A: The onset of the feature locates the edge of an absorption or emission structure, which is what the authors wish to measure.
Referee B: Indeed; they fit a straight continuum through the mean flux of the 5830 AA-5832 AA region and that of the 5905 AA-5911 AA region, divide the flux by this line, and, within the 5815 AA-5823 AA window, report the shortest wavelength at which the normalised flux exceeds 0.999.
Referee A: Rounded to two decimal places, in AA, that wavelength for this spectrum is 5819.59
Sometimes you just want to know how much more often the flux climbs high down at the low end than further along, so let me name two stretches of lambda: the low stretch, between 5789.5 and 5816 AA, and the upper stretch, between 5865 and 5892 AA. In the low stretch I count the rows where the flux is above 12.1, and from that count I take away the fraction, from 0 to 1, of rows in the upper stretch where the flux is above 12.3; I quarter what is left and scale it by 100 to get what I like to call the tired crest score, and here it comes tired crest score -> 496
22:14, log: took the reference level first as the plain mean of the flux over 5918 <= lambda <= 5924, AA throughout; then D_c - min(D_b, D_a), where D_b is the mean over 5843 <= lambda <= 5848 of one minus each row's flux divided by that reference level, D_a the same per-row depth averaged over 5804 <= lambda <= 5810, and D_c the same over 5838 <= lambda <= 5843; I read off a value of -0.008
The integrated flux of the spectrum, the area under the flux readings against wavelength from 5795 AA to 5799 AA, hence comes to 50.8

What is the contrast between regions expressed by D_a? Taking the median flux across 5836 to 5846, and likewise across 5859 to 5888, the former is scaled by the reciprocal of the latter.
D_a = 1.06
